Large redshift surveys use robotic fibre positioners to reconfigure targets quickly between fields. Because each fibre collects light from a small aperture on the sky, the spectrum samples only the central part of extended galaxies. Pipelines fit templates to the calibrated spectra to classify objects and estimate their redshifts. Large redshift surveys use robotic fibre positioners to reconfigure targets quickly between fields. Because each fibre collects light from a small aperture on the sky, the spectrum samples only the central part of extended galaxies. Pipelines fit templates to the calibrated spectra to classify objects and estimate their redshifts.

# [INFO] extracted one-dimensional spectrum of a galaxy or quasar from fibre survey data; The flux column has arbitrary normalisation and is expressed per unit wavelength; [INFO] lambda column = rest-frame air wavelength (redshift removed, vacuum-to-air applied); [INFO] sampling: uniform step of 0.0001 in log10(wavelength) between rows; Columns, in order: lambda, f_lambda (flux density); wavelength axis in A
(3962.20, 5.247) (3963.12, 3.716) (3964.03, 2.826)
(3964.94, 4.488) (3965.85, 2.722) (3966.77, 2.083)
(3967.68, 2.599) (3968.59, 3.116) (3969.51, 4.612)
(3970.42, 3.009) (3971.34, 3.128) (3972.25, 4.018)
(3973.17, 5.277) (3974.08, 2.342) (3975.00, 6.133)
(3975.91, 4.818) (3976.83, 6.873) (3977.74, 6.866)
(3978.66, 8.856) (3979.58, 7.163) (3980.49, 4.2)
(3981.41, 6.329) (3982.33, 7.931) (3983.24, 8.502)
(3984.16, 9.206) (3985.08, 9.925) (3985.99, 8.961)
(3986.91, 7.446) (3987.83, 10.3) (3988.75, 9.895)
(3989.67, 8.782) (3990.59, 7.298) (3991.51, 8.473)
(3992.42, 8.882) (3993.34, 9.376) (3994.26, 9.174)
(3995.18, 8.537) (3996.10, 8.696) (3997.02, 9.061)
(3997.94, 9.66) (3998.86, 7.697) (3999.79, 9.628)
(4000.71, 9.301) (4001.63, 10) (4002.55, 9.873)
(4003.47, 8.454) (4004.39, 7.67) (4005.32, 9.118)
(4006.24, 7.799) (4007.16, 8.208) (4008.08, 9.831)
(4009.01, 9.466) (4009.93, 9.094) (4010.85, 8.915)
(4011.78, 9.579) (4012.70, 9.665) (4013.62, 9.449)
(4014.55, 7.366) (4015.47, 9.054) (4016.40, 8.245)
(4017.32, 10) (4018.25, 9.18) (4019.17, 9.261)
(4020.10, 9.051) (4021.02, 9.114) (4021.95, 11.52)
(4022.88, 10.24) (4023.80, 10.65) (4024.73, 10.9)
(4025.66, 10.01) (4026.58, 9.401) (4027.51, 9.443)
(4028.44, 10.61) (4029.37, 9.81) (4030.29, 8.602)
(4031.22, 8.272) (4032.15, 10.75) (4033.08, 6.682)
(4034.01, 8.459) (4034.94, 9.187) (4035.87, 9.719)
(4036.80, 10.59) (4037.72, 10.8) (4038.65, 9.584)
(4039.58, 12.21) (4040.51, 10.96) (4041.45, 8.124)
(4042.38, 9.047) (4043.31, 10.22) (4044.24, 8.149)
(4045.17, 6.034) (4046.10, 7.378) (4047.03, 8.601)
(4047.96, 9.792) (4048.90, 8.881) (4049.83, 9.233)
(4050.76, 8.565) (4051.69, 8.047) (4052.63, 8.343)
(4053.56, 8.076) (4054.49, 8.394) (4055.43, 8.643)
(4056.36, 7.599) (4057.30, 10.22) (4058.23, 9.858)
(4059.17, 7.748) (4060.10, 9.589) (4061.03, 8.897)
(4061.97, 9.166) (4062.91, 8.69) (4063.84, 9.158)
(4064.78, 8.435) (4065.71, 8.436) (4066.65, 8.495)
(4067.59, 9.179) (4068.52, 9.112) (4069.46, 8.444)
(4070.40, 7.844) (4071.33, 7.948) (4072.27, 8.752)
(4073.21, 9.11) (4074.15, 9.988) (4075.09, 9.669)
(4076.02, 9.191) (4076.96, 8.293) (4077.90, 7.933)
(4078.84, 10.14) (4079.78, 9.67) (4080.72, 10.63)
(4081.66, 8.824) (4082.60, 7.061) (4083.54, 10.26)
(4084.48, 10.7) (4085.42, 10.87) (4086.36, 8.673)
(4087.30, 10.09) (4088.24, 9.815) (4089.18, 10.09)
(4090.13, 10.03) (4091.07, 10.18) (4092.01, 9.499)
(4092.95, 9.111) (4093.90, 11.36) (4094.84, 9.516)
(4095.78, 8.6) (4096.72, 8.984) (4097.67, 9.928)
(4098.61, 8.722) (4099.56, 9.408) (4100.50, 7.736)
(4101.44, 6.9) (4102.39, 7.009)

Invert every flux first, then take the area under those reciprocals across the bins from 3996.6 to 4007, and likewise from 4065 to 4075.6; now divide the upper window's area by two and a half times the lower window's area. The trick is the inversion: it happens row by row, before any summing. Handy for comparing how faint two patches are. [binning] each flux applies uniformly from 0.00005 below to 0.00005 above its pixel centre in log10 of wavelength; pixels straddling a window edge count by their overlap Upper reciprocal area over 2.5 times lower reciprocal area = 0.41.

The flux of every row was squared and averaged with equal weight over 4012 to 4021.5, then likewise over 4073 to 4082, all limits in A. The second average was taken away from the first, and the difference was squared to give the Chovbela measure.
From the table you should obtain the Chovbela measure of 33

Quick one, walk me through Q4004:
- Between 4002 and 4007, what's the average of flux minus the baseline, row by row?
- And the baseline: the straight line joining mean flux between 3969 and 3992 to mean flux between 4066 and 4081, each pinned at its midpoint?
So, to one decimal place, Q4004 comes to 1.2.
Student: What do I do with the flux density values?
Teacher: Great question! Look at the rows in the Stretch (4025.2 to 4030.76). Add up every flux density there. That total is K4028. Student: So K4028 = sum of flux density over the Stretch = 58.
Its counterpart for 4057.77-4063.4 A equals 54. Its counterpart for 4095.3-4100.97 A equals 53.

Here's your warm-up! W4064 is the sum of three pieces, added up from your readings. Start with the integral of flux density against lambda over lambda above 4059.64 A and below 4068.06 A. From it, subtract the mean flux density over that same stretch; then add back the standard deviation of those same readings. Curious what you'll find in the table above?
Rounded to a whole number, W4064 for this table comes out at 66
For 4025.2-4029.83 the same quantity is 36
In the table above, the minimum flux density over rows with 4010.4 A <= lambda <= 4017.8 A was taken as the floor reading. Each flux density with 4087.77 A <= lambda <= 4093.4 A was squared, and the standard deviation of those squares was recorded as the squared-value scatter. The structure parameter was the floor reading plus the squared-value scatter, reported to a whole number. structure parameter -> 15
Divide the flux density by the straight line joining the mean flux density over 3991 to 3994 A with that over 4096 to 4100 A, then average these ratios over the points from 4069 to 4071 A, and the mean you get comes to 0.89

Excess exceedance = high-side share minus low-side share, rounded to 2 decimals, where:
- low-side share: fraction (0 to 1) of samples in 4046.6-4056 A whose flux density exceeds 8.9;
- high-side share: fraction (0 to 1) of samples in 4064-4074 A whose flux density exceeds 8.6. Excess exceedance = 0.20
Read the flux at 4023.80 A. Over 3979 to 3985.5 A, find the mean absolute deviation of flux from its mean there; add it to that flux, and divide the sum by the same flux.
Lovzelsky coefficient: 1.14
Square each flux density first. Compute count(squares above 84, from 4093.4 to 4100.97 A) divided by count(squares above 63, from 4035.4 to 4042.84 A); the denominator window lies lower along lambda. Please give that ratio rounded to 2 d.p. 0.50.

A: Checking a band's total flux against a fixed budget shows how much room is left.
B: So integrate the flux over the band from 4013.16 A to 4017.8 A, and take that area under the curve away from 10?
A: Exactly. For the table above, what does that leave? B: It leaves -31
